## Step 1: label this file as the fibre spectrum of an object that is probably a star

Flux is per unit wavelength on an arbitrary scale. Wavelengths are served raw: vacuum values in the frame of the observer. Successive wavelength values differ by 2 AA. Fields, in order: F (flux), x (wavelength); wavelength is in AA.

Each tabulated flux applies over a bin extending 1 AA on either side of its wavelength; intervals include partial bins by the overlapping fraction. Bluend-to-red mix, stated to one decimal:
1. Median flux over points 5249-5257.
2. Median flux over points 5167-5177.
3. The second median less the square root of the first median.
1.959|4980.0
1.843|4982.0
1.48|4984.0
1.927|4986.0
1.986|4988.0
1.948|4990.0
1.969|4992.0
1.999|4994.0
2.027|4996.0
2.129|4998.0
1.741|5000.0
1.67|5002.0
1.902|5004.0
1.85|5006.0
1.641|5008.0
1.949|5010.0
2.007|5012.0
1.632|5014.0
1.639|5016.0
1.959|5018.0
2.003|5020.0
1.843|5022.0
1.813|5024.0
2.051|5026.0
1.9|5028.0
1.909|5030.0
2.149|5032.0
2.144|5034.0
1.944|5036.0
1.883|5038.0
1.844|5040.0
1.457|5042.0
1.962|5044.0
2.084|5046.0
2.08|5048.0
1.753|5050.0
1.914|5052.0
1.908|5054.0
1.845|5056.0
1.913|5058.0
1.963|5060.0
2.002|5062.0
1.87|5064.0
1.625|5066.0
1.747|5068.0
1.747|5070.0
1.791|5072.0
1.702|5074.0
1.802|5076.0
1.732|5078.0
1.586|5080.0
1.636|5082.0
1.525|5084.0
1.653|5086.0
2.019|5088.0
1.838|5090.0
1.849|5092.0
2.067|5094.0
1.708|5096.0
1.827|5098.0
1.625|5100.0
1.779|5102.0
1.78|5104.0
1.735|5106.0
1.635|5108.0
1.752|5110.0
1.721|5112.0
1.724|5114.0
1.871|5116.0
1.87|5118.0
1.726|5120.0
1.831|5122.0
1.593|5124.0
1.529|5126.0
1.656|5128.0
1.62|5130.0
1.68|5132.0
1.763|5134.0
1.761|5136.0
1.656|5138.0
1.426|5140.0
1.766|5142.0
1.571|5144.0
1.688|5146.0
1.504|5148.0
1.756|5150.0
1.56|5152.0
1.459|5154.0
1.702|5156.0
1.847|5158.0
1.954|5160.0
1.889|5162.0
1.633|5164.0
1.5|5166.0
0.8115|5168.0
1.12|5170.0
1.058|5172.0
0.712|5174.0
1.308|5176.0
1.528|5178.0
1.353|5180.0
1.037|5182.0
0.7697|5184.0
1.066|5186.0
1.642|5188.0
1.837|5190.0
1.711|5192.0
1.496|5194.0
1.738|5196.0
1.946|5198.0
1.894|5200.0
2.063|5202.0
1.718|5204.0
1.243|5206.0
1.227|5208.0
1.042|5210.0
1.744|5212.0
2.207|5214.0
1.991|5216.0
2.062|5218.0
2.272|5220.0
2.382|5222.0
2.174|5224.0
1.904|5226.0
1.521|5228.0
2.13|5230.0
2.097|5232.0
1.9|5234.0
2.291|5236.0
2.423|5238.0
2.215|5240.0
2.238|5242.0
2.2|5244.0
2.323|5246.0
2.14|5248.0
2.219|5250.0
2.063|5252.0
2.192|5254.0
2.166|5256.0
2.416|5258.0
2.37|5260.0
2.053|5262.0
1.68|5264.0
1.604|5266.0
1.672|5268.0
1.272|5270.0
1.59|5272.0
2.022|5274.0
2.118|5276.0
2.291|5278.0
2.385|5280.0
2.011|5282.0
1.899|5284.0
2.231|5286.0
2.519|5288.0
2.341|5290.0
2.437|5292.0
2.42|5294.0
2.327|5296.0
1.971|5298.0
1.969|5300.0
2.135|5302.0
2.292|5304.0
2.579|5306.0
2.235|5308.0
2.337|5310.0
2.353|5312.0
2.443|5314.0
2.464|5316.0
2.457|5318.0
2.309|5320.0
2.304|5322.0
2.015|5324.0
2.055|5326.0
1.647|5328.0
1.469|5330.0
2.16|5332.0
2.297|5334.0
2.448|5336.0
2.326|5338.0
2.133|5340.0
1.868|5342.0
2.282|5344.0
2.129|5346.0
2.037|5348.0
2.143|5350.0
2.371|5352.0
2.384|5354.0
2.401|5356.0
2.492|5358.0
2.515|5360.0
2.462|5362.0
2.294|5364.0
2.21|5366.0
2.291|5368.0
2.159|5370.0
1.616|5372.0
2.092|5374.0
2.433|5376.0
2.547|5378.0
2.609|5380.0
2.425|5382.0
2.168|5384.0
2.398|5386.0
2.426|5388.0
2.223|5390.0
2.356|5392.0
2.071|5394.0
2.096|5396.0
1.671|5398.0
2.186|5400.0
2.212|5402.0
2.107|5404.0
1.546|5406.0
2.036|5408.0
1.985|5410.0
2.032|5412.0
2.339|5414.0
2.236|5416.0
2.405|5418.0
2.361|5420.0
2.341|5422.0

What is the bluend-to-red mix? -0.4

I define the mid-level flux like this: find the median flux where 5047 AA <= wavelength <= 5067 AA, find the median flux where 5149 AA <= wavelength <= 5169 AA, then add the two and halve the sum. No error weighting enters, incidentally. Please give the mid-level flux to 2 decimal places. 1.79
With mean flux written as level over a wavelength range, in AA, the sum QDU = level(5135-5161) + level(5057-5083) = 3.4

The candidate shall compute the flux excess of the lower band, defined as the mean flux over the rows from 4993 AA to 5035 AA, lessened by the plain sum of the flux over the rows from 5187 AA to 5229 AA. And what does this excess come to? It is -36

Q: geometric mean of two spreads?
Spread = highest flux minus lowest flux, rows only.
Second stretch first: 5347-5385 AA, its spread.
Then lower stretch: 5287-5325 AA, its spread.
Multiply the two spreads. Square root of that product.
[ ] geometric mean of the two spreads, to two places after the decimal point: 0.78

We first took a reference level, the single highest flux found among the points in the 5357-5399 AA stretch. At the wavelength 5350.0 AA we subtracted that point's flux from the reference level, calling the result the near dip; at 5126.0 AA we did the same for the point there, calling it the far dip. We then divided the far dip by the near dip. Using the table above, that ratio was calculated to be 2.3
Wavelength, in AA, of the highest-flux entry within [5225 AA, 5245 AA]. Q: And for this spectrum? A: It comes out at 5238.0 AA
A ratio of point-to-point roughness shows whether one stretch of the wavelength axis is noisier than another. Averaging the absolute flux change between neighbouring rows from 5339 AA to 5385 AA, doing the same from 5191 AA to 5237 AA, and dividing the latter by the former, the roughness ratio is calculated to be 1.48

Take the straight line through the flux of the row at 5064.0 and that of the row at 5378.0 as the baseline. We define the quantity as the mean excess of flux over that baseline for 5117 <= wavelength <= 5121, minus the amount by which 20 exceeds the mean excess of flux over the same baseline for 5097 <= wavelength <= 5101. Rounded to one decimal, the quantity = -20.4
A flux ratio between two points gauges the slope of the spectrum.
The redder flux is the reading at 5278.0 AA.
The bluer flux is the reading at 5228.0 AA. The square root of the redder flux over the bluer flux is 1.23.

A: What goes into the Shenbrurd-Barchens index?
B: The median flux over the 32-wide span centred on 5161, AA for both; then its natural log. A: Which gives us 0.43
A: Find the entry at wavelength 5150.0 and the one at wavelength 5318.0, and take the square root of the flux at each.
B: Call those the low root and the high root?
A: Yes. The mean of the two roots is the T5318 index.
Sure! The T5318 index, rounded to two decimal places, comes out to 1.45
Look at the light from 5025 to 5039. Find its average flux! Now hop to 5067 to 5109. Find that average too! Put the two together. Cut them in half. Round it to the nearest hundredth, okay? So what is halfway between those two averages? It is 1.87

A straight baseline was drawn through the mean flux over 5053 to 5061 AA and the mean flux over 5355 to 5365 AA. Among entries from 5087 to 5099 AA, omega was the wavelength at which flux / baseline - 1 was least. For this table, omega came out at 5096.0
